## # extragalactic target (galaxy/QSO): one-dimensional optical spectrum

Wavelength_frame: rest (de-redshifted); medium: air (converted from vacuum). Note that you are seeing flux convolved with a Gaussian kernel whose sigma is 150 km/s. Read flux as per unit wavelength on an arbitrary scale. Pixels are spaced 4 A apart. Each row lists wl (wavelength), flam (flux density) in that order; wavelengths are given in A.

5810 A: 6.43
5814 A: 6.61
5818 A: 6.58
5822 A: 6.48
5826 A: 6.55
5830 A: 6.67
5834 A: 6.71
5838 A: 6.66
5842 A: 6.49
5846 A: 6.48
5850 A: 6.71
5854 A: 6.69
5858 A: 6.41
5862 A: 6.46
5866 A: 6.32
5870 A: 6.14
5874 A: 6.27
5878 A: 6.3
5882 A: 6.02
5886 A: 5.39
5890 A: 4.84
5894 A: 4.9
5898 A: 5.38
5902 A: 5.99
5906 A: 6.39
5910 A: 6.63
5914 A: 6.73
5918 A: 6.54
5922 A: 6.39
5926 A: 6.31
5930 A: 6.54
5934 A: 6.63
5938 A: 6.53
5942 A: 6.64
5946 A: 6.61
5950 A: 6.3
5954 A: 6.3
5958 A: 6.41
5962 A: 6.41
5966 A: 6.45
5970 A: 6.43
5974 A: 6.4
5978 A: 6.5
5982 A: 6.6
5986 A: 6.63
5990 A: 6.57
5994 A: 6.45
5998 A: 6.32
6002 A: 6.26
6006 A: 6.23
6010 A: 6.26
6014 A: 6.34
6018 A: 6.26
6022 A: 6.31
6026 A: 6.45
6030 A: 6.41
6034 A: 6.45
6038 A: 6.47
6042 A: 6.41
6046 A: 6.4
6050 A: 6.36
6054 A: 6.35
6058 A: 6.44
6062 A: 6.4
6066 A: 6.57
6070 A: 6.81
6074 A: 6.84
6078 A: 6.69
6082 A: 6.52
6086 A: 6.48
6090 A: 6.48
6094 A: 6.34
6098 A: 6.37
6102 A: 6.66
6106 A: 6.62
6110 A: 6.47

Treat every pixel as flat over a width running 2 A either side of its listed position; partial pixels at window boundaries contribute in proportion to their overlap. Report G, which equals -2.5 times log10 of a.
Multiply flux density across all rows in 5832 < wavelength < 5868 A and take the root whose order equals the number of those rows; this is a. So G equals -2.040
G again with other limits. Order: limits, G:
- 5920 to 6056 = -2.019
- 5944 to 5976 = -2.018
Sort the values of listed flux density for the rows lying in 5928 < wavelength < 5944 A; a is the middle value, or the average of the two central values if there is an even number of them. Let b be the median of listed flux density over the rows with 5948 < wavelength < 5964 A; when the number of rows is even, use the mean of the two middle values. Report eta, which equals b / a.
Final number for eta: 0.97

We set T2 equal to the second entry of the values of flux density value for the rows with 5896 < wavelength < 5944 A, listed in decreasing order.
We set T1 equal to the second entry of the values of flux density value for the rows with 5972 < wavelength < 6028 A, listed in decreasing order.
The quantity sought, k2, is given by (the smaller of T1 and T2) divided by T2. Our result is 0.99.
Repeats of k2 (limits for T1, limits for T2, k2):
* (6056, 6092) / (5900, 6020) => 1.00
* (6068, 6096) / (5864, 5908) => 1.00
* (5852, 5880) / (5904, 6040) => 0.97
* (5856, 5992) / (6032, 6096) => 0.98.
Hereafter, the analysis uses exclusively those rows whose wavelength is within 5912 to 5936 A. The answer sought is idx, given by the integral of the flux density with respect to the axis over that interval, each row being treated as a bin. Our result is 157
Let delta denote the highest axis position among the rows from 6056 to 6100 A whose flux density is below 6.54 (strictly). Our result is 6098 A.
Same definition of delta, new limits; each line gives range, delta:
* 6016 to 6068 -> 6062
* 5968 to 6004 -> 6002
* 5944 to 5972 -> 5970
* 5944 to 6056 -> 6054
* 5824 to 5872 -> 5870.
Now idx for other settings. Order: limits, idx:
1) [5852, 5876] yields 153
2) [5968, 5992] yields 157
